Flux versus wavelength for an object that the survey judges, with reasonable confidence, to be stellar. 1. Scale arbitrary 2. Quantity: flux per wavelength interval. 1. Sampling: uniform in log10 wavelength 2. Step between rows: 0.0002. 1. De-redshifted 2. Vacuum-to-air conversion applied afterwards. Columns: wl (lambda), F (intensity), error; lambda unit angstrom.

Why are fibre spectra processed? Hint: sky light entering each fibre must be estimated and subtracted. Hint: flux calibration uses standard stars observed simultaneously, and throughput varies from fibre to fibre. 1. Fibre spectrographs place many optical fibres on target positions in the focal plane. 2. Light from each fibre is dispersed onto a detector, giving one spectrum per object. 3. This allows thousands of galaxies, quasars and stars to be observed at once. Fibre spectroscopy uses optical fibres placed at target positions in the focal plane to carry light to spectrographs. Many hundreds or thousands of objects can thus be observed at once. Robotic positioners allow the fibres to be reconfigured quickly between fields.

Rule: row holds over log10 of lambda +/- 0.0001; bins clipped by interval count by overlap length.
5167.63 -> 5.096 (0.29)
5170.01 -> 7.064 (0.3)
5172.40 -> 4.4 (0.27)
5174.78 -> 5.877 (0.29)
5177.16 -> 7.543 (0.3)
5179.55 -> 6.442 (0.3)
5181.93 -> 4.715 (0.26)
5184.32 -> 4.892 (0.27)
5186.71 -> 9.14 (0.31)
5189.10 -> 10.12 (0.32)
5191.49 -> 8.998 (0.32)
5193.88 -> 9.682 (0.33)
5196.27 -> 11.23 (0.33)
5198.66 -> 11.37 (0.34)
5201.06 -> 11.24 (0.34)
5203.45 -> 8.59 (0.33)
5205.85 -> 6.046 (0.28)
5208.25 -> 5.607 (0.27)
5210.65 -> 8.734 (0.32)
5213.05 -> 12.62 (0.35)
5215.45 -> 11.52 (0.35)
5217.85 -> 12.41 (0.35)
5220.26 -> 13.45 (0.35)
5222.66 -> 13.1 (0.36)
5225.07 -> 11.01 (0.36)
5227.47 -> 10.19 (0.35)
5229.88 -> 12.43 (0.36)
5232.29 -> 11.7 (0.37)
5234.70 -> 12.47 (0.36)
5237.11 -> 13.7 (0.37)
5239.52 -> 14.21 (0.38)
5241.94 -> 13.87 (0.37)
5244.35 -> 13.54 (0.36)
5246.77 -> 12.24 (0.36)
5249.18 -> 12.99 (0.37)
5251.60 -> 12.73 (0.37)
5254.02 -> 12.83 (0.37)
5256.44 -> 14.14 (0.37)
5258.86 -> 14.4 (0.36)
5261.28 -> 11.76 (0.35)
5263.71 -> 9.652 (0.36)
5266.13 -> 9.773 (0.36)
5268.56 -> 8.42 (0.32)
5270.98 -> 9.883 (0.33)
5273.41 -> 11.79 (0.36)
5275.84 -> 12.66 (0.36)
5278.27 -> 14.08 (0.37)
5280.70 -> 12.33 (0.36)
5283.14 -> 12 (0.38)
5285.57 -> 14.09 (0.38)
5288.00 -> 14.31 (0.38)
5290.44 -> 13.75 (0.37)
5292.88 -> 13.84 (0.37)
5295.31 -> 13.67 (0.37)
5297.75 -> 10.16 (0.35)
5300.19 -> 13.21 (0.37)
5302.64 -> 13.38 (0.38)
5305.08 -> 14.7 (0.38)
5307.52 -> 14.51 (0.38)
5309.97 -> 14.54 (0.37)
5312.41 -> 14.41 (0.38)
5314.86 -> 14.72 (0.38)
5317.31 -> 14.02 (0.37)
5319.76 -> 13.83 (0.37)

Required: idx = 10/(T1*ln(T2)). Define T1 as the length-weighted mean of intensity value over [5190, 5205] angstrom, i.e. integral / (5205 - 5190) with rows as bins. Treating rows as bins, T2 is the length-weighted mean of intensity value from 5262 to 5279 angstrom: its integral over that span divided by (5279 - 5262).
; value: 0.42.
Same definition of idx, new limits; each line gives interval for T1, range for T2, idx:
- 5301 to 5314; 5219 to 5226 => 0.28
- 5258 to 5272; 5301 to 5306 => 0.36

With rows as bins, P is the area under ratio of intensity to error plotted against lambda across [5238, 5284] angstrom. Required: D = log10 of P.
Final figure 3.19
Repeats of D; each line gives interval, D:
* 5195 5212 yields 2.68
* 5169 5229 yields 3.22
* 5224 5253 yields 3.00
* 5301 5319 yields 2.83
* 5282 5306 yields 2.93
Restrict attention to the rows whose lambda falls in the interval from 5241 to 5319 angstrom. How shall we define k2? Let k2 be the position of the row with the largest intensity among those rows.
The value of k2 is 5314.86 angstrom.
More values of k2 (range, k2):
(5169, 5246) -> 5239.52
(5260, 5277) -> 5275.84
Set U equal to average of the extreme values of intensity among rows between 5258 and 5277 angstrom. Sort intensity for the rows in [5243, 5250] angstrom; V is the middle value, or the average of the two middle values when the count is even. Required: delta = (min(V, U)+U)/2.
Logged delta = 11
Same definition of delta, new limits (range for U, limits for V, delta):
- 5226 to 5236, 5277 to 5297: 11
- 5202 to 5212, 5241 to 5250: 7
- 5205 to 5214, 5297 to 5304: 9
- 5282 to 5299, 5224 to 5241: 12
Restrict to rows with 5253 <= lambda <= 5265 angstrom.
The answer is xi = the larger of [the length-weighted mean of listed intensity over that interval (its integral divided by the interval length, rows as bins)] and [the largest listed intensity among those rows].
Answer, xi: 14.4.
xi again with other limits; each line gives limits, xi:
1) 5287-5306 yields 14.7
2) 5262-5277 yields 12.7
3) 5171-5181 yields 7.5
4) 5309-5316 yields 14.7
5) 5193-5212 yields 11.4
